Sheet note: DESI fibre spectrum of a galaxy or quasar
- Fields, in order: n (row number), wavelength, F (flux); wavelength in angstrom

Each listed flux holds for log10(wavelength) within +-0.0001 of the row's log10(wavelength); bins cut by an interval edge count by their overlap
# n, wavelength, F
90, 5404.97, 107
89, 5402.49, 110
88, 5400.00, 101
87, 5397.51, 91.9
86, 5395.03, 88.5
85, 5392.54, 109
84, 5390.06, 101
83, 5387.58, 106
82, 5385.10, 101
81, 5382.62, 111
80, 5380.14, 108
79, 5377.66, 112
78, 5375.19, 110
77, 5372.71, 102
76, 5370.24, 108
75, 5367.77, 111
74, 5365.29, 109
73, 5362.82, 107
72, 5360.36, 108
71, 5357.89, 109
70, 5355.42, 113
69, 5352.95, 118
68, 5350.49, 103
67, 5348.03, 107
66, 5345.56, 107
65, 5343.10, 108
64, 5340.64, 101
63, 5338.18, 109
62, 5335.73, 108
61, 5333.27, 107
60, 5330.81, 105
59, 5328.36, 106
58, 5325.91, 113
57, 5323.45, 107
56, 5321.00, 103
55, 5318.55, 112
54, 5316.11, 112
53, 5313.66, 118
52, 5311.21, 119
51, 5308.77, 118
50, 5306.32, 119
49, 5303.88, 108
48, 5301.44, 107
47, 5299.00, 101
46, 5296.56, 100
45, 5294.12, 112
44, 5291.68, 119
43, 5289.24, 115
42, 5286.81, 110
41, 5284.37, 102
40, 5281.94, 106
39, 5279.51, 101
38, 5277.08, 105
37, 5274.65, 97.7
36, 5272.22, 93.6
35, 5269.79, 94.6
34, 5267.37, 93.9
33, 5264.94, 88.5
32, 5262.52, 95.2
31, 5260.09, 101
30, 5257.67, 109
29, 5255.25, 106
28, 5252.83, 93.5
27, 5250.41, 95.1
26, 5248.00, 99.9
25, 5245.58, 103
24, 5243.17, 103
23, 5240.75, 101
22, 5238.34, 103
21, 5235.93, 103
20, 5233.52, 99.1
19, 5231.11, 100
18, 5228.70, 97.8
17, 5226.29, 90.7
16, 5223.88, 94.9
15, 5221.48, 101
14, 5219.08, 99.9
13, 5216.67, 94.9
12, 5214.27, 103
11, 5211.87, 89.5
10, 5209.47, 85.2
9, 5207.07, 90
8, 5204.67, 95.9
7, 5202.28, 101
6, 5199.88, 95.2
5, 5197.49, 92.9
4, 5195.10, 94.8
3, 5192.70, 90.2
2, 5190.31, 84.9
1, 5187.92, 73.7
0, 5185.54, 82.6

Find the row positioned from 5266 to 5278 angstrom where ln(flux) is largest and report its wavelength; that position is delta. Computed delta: 5277.08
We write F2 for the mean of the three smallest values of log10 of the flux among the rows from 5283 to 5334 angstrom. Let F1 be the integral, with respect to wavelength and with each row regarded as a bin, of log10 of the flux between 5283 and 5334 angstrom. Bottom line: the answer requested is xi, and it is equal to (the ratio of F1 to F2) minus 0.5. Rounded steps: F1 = 104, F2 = 2.004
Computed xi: 51.4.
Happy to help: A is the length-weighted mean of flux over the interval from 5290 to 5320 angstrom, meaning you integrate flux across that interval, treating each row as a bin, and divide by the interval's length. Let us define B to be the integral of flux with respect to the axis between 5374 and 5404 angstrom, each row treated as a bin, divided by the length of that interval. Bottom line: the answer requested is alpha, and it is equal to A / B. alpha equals 1.08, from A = 112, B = 104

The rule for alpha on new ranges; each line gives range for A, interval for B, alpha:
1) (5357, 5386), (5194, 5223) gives 1.13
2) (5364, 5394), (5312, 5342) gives 0.99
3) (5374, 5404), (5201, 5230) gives 1.09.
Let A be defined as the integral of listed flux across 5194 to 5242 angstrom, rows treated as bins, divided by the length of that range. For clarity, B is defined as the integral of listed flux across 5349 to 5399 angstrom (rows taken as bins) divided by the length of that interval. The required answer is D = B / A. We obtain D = 1.10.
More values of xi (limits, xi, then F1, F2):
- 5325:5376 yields 51.1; 104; 2.009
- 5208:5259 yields 51.7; 102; 1.947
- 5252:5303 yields 51.7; 102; 1.963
